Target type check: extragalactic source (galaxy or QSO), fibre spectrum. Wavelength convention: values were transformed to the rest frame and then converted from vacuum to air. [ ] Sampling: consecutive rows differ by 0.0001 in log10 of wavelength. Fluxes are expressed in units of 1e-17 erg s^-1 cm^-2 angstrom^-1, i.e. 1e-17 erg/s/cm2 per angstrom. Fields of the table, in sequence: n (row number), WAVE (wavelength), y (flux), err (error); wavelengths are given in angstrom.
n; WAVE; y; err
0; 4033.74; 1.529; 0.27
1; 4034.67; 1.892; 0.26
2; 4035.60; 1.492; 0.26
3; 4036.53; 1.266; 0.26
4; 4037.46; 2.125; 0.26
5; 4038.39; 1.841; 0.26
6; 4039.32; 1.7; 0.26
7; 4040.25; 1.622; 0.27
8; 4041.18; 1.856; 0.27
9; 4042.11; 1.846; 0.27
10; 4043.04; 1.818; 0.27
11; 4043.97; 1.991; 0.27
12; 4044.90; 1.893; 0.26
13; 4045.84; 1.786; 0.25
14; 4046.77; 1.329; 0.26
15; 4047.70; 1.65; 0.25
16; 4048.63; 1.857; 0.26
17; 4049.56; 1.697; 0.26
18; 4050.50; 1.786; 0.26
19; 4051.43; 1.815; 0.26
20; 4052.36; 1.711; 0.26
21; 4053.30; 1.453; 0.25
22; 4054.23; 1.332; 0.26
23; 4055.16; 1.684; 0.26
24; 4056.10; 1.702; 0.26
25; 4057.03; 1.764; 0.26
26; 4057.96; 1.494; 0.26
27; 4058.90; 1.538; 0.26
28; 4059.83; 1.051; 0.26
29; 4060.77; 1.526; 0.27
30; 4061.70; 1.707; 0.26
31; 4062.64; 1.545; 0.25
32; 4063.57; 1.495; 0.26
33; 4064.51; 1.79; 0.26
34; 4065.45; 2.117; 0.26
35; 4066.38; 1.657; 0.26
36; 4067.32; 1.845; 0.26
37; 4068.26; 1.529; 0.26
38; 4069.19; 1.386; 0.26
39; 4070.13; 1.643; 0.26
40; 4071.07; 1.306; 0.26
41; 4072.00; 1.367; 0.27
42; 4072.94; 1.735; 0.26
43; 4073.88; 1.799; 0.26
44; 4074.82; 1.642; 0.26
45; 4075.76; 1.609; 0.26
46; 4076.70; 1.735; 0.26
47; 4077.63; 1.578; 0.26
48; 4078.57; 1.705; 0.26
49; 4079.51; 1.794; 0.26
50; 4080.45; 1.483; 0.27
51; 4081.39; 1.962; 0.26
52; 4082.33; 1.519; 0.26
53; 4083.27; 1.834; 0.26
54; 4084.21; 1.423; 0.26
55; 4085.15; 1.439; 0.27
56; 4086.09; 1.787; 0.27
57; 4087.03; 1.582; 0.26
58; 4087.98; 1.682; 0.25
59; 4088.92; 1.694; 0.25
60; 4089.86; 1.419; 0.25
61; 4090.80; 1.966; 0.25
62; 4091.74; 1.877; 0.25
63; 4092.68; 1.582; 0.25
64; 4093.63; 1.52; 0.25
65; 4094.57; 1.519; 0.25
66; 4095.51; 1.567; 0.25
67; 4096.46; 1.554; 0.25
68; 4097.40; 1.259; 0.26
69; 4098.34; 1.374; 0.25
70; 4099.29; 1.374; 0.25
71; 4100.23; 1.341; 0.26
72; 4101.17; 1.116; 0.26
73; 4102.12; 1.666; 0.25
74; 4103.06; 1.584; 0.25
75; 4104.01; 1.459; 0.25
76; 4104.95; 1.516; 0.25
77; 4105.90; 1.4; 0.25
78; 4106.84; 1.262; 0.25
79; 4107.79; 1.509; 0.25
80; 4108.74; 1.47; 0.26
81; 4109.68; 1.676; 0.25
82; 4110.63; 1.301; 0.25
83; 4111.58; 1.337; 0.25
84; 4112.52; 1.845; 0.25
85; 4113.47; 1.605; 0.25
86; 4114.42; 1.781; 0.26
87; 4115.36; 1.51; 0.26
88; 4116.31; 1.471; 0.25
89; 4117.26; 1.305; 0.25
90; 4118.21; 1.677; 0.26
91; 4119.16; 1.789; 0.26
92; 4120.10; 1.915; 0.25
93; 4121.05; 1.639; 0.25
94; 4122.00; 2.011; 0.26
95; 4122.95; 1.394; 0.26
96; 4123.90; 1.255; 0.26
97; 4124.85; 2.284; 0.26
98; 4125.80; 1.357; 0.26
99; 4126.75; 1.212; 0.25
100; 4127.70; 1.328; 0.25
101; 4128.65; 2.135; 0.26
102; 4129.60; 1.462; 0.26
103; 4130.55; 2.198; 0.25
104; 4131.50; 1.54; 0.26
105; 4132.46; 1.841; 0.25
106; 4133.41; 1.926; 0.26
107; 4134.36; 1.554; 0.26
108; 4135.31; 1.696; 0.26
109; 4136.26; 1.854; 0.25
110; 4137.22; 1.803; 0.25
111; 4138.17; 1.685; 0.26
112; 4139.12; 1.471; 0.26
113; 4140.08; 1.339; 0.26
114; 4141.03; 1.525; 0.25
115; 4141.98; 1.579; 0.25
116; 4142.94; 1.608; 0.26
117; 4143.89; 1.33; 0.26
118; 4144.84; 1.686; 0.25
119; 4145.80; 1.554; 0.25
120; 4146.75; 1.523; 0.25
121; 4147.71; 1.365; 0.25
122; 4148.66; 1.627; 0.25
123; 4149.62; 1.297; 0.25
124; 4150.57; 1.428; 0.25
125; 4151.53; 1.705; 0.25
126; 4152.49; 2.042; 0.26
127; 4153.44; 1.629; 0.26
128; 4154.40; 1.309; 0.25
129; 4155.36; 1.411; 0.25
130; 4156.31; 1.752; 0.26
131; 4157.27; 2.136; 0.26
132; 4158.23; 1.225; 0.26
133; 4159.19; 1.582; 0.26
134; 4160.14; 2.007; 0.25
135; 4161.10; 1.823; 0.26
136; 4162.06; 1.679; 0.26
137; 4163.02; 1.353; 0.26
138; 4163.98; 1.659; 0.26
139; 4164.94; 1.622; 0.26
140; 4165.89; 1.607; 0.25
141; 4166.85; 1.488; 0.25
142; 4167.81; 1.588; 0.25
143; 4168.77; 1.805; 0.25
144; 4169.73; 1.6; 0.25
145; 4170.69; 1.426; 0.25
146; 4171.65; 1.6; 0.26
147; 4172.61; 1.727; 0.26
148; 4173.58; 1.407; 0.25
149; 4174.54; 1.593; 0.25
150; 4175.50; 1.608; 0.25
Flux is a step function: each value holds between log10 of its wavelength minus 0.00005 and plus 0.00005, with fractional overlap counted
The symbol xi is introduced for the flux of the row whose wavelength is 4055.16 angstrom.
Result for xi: 1.684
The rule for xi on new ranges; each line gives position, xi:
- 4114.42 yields 1.781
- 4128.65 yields 2.135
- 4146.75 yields 1.523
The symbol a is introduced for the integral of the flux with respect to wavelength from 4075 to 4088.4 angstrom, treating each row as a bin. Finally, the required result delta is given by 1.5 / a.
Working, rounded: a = 22.1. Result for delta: 0.068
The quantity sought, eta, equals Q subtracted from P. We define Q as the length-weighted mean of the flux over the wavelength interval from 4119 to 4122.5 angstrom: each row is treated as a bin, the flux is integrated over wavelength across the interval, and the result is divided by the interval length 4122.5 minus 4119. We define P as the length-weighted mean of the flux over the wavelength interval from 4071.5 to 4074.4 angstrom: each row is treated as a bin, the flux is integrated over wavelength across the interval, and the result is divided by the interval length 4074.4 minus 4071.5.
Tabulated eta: -0.21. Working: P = 1.630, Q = 1.84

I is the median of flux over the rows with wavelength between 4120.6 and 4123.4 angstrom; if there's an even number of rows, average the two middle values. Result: 1.64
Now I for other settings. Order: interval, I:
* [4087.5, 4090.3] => 1.68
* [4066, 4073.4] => 1.59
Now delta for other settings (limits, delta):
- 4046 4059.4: 0.069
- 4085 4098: 0.072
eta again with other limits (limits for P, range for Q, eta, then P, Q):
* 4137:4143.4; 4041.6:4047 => -0.23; 1.563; 1.80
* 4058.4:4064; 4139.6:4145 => -0.03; 1.477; 1.50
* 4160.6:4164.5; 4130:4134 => -0.23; 1.627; 1.86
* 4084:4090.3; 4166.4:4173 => -0.02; 1.581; 1.60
